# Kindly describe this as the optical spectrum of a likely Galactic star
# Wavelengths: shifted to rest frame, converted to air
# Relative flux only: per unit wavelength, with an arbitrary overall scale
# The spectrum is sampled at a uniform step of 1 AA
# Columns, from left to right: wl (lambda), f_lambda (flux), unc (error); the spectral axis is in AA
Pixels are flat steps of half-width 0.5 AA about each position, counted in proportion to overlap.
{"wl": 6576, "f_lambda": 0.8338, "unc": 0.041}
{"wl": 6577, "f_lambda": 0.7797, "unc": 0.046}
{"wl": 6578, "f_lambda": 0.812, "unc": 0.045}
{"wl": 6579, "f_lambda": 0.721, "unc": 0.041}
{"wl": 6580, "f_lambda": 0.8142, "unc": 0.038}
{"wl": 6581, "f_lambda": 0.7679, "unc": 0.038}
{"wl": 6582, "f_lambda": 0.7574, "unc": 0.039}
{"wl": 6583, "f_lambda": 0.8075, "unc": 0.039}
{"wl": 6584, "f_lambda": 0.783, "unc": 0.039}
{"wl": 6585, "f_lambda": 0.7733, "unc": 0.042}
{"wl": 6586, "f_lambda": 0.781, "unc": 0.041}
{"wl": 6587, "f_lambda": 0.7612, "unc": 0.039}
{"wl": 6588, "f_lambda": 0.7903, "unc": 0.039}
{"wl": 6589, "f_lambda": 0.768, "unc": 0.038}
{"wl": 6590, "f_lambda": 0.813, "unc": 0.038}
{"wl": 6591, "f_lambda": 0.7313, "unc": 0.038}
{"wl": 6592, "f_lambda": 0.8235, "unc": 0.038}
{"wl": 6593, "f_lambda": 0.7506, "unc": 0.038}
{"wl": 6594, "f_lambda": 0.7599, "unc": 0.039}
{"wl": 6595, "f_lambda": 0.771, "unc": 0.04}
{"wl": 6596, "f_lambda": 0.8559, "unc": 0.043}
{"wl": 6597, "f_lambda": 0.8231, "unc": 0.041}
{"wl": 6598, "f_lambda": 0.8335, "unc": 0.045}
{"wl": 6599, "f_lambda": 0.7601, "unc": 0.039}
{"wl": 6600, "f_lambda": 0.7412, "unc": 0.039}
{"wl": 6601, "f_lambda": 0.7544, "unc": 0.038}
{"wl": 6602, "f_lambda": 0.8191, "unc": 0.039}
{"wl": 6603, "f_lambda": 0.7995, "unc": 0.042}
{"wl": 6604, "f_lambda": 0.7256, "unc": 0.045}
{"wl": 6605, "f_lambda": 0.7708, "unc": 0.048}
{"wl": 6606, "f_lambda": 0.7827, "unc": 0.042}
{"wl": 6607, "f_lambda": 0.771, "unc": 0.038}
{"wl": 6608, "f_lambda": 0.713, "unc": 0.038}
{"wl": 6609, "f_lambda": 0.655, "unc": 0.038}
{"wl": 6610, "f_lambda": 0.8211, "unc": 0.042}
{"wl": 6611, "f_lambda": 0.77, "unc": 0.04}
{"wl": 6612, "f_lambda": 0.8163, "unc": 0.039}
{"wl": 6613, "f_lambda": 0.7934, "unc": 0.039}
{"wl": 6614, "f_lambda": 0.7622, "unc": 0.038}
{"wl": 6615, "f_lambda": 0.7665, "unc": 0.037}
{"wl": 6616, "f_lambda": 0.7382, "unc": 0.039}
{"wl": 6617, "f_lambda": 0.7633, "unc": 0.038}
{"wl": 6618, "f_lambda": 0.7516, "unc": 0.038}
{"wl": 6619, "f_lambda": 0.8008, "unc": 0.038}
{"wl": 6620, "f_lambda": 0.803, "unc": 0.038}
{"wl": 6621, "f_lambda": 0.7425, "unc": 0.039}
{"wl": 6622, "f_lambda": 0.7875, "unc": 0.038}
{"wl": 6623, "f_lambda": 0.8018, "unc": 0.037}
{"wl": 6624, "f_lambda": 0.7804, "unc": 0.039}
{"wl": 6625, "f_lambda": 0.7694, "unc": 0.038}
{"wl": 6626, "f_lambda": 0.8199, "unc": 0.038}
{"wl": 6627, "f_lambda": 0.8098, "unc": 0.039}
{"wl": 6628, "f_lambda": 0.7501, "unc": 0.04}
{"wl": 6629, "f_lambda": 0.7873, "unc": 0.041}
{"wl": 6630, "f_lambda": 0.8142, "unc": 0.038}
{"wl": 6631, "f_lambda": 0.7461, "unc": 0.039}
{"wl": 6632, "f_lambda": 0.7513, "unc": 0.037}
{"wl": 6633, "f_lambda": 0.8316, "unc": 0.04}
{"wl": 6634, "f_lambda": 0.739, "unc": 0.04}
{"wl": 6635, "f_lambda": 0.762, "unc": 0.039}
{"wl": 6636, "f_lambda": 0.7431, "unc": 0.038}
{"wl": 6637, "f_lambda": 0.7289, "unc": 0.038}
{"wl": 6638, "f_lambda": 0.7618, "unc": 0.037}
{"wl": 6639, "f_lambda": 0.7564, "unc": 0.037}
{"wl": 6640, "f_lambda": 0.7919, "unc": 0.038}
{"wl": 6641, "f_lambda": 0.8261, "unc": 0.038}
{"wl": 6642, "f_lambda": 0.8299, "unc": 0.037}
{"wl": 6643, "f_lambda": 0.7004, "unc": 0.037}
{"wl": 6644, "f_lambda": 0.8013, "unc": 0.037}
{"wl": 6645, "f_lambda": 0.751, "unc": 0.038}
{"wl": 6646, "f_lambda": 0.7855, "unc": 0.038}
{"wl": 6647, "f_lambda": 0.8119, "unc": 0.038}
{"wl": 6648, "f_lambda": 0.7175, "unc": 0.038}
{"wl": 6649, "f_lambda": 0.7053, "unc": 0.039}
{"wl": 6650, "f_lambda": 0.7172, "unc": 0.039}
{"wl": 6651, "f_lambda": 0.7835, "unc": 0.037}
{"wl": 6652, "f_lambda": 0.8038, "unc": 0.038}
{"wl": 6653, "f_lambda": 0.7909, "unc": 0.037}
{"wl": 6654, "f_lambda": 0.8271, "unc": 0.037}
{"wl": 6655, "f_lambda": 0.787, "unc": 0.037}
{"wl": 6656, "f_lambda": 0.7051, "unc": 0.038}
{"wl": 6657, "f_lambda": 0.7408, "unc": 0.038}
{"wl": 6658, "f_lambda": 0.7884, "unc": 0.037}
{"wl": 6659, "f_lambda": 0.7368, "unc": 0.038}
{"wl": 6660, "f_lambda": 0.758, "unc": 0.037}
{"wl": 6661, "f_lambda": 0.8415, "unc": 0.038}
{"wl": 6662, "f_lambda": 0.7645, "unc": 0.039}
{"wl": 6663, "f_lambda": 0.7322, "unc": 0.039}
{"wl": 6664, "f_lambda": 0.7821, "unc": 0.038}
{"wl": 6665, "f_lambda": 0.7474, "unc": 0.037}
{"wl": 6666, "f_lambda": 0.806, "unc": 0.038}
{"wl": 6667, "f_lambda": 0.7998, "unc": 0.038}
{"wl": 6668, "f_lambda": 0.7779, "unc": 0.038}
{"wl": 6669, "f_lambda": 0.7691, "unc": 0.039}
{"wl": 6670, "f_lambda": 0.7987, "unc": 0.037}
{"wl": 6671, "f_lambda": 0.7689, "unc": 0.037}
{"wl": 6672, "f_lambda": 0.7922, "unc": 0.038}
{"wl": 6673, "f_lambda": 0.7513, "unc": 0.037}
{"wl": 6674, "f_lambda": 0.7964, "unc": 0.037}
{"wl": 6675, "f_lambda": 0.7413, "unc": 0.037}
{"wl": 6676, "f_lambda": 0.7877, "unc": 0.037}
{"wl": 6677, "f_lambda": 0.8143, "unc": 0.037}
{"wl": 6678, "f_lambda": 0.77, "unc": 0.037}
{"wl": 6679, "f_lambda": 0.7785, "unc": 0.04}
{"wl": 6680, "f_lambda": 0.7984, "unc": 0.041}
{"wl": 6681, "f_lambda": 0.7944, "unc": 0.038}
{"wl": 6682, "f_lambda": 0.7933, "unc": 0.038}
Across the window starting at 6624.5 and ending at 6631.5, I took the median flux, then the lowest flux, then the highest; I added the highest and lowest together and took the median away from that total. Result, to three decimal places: 0.779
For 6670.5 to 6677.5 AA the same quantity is 0.768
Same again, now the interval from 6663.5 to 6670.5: 0.771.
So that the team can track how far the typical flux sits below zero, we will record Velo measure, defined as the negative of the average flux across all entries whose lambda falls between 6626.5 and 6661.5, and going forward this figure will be -0.771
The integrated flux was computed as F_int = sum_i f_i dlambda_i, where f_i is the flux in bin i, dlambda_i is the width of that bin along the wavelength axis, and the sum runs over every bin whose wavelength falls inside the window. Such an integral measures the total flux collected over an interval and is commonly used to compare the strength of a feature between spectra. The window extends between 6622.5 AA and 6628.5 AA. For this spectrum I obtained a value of 4.73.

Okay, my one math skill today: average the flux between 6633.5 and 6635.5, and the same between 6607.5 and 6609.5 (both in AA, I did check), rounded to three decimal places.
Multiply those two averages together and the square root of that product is 0.716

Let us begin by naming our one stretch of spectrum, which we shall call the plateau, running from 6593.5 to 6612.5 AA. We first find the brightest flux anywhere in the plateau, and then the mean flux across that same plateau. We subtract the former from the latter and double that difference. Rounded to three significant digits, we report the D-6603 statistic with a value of -0.160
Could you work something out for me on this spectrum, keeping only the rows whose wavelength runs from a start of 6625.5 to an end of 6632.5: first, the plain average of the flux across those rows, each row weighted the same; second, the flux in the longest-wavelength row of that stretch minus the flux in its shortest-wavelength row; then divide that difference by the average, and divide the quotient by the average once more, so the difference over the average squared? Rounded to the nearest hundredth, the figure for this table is -0.11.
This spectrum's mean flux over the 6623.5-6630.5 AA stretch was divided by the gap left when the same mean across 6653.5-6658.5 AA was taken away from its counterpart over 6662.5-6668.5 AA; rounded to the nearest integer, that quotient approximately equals 174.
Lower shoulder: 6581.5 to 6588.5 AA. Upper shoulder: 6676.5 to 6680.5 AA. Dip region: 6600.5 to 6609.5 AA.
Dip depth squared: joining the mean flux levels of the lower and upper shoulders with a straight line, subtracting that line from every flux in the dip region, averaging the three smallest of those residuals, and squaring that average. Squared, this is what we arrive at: 0.0070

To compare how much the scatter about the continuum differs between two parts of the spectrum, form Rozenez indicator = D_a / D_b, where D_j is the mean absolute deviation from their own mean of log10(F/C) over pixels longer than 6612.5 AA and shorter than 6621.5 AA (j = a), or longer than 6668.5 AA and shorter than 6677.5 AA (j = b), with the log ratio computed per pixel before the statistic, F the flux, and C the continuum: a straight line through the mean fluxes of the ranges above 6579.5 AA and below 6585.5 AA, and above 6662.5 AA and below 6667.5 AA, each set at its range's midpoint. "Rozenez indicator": 1.01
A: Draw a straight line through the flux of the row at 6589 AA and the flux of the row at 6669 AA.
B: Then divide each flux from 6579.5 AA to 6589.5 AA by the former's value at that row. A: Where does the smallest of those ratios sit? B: 6582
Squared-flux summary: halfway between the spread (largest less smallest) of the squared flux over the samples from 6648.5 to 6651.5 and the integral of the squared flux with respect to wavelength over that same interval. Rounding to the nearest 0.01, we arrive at 0.87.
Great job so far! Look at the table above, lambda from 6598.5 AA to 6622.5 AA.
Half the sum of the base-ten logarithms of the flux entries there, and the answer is -1.4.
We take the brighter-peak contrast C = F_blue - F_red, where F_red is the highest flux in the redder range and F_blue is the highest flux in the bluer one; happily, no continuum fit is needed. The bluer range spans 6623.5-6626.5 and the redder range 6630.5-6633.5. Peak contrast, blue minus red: -0.01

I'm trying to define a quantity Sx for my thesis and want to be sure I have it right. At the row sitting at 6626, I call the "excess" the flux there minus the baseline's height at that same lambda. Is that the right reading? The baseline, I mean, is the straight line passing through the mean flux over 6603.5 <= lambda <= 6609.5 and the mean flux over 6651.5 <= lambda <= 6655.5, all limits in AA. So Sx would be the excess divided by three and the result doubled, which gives 0.037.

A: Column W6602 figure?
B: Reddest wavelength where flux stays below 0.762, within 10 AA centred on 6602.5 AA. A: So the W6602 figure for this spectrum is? 6604 AA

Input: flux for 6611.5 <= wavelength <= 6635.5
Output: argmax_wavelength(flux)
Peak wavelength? 6633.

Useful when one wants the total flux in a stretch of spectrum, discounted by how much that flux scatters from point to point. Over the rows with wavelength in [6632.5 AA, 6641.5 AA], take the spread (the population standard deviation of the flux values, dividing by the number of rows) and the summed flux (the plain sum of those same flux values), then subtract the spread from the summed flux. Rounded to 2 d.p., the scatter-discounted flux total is 6.91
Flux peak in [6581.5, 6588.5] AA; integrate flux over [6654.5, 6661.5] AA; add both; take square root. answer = 2.483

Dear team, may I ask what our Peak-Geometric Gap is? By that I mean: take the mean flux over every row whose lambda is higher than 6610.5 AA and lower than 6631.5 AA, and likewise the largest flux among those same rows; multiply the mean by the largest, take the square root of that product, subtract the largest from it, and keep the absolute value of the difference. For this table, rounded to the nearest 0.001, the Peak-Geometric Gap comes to 0.020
